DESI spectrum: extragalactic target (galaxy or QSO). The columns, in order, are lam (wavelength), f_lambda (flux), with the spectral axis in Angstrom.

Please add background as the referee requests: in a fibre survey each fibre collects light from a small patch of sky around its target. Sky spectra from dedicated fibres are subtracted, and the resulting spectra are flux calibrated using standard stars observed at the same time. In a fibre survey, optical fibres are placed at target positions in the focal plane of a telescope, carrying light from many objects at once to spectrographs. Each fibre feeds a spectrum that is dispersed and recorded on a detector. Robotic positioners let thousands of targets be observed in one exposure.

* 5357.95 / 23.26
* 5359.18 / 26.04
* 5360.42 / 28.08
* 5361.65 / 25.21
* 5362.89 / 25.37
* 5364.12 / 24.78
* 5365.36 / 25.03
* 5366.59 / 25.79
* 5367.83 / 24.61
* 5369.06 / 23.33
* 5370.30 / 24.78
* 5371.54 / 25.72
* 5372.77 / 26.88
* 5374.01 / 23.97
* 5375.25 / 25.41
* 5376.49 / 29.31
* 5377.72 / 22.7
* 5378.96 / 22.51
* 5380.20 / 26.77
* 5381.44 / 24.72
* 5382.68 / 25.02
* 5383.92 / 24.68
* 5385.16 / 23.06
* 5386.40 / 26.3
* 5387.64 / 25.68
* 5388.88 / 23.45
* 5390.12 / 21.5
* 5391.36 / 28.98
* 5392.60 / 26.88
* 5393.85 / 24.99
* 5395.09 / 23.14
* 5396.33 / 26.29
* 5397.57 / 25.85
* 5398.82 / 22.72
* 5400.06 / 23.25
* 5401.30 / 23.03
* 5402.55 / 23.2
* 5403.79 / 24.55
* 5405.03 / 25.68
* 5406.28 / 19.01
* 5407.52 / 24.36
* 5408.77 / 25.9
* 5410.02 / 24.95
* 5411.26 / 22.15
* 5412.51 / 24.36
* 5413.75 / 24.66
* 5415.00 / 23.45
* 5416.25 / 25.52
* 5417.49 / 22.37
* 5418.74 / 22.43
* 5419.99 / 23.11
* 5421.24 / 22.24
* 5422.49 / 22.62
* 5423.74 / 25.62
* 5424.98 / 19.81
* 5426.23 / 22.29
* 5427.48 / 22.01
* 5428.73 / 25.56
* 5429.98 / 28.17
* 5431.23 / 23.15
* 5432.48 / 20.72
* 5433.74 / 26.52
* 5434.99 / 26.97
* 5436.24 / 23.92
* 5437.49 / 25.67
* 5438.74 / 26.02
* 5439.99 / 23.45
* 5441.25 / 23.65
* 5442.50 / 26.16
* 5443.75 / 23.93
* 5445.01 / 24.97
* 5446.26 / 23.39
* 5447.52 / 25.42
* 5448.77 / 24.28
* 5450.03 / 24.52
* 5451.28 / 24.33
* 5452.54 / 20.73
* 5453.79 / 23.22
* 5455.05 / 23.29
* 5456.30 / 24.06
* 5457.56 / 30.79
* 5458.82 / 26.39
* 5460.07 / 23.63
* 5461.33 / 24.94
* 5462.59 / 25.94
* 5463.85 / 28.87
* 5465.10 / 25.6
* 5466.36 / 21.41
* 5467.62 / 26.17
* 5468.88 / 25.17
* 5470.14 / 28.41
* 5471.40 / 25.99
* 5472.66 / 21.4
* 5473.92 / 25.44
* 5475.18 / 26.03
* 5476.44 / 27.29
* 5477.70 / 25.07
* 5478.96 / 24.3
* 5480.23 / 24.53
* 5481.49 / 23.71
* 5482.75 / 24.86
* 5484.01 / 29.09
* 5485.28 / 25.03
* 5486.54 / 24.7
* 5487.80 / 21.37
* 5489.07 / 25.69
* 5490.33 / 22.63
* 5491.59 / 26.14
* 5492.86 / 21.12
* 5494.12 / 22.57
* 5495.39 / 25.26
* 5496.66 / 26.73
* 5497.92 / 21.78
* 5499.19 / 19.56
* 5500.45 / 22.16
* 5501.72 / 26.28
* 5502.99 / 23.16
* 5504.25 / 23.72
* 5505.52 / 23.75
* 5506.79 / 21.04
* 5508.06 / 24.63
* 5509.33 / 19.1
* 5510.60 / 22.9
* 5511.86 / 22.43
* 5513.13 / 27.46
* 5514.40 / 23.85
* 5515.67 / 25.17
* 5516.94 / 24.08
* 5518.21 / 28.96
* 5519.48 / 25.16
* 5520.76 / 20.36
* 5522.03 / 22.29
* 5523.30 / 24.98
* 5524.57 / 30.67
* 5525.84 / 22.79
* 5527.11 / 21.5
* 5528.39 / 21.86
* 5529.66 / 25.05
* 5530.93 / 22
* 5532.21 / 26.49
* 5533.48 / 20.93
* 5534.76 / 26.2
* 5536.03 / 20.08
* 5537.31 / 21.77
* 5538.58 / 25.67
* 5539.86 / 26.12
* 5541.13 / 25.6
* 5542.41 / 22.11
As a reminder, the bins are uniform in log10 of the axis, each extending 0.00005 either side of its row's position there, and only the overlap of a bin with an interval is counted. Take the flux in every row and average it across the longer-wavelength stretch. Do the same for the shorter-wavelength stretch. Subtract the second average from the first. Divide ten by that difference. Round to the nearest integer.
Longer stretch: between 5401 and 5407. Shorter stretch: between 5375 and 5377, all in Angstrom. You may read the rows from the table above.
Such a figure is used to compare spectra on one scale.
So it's -2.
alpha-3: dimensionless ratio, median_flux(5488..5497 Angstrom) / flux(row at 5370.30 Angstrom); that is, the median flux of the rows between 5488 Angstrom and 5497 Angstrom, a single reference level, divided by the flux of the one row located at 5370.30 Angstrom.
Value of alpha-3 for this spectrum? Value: 1.02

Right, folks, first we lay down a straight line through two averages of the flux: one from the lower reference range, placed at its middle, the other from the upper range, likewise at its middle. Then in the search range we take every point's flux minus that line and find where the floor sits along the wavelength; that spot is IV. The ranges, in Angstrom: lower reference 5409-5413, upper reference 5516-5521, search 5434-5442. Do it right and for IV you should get 5439.99 Angstrom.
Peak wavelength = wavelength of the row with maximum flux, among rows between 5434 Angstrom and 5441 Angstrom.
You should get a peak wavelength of 5434.99 Angstrom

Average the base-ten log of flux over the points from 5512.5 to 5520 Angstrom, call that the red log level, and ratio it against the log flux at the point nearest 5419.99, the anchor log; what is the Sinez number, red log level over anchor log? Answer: 1.03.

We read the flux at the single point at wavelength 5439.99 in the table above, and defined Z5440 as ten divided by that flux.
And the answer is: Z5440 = 0.43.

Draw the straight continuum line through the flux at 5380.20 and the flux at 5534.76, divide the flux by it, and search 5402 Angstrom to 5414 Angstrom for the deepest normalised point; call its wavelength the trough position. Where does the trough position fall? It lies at 5406.28 Angstrom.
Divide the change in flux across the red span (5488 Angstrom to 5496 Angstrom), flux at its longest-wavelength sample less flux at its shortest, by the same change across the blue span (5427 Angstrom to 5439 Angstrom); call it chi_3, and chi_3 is -0.1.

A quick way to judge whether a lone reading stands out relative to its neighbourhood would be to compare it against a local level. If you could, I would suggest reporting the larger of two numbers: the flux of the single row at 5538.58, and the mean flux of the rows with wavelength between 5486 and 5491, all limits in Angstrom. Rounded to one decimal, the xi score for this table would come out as 25.7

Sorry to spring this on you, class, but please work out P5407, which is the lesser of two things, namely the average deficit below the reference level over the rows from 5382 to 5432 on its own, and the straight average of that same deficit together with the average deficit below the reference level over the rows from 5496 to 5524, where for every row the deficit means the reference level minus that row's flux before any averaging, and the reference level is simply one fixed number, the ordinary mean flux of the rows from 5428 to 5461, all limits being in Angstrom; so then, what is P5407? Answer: 0.68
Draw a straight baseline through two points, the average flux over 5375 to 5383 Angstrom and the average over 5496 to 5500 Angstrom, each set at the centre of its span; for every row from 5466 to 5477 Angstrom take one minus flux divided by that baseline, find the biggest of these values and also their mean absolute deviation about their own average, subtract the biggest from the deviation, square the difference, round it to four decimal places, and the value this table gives 0.0001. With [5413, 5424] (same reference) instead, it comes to 0.0015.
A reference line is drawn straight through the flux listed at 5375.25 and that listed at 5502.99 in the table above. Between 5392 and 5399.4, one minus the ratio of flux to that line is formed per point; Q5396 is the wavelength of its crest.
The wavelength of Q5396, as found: 5398.82 Angstrom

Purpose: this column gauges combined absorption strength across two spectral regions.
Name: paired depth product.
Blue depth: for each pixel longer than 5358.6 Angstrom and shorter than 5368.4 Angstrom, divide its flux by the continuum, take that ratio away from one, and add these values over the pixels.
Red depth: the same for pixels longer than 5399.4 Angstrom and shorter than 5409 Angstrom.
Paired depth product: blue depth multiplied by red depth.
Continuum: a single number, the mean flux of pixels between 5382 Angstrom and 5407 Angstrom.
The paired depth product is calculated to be -0.10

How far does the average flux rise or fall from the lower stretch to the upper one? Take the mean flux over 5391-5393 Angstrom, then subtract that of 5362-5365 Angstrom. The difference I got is 2.9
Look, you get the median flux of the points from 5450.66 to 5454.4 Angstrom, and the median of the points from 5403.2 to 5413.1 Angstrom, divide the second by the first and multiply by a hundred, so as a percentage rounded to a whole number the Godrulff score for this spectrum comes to 105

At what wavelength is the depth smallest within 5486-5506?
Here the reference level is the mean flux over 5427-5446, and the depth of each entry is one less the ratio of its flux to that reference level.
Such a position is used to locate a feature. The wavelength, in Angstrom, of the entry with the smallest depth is 5496.66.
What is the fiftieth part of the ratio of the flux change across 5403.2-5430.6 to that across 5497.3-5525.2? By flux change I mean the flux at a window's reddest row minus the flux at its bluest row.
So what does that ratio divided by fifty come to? 0.01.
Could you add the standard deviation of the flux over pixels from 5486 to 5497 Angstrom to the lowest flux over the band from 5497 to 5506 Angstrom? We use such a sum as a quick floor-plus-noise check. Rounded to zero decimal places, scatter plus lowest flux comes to 22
